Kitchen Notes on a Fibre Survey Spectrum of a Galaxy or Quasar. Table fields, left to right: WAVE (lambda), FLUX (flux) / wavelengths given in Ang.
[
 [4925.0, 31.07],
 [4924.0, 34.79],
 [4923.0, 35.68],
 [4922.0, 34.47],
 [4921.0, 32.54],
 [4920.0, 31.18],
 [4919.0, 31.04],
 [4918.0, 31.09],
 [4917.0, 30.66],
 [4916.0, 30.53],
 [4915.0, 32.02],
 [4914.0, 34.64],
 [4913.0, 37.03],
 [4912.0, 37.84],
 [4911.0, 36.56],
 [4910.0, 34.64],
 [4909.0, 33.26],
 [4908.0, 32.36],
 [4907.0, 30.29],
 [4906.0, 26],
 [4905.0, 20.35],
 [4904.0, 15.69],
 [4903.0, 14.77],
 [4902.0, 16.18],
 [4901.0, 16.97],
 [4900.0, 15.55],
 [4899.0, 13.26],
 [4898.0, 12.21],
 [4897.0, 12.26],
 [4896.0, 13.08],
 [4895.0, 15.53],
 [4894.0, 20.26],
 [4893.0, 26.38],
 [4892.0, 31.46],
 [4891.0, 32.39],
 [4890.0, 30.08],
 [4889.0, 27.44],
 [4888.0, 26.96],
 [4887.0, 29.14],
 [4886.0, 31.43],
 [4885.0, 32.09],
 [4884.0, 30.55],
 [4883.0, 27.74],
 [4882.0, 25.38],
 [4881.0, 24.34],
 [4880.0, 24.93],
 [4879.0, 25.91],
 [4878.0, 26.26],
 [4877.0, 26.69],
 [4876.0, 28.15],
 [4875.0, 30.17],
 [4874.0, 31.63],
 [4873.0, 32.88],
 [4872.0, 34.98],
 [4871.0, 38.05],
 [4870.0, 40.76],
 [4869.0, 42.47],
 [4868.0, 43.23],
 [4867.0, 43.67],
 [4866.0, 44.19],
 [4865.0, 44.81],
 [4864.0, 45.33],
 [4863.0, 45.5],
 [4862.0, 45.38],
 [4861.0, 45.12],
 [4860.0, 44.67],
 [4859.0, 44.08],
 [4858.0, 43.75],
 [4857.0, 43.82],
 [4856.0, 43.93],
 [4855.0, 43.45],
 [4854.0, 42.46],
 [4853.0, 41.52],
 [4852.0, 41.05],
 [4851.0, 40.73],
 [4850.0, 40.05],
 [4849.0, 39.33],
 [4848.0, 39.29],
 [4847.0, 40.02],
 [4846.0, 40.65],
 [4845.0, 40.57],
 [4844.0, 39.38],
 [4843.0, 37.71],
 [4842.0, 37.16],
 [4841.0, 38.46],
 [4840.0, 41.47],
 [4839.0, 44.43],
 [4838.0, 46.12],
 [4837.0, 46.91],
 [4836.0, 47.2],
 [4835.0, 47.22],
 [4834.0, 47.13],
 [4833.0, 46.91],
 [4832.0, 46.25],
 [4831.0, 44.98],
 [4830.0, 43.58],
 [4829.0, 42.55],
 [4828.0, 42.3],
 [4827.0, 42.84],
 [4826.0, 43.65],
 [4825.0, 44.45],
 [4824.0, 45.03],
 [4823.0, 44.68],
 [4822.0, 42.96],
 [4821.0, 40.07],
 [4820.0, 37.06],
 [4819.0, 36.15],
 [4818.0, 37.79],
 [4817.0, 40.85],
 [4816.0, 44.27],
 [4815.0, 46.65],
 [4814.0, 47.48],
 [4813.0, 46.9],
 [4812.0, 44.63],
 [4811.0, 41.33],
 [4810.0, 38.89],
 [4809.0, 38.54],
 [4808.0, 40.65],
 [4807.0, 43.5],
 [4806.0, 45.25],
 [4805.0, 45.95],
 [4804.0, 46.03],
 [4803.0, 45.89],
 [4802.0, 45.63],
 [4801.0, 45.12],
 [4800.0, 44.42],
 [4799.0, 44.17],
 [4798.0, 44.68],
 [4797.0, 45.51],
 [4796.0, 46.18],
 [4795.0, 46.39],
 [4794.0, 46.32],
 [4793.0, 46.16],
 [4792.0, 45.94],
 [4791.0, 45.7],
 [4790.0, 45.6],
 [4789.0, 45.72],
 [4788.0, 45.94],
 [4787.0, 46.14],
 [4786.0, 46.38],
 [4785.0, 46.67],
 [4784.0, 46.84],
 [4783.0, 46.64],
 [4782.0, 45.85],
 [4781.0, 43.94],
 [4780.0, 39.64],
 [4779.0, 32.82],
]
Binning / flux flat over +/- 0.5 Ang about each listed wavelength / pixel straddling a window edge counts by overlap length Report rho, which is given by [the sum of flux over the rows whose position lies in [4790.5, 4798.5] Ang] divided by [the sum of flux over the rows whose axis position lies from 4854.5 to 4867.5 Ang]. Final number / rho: 0.6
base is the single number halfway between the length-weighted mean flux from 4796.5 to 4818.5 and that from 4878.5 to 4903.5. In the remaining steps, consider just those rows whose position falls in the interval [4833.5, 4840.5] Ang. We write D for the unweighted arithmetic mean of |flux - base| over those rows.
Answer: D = 12.3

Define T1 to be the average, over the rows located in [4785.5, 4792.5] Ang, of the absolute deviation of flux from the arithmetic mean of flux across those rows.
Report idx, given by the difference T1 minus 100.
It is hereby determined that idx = -99.8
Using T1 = 0.2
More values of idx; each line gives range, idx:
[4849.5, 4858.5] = -98.7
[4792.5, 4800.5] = -99.2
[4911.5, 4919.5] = -97.5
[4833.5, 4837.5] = -99.9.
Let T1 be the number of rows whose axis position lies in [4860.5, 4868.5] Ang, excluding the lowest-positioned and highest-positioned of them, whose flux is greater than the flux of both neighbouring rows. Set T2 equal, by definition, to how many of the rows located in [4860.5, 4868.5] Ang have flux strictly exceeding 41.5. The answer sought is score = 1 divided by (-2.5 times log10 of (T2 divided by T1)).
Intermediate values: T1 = 1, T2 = 8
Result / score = -0.44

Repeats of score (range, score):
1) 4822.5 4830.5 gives -0.44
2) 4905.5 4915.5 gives 0.00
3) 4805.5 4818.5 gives -0.47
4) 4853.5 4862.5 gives -0.42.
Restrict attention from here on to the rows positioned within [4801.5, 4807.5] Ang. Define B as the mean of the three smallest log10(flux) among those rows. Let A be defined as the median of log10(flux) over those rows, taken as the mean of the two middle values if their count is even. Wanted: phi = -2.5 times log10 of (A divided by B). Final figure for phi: -0.006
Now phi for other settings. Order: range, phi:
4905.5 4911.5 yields -0.034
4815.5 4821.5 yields -0.015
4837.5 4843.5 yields -0.017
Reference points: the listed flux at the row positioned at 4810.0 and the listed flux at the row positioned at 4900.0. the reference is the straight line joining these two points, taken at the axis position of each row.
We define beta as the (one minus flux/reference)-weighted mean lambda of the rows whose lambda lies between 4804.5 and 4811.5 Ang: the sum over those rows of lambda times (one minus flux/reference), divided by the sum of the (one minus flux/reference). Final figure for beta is 4806.7 Ang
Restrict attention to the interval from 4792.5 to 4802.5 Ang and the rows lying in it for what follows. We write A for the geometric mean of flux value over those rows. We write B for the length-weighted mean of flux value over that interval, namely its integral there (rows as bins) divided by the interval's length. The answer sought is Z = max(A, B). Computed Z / 45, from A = 45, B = 45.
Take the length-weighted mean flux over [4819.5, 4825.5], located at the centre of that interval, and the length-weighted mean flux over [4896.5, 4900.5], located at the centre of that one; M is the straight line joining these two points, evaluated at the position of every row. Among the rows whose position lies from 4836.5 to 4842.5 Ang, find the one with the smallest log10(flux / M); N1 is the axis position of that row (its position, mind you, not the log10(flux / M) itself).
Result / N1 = 4842.0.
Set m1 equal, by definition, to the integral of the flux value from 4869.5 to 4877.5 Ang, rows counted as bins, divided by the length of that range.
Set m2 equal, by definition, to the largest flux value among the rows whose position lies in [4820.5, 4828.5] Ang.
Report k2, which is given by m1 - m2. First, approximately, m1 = 33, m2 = 45.03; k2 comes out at -12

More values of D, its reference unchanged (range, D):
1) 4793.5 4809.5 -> 11.2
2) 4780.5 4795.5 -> 12.6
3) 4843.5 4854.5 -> 7.0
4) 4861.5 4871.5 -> 9.9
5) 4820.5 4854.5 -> 9.2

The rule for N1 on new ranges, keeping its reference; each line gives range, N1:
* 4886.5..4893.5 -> 4888.0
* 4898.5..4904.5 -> 4899.0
